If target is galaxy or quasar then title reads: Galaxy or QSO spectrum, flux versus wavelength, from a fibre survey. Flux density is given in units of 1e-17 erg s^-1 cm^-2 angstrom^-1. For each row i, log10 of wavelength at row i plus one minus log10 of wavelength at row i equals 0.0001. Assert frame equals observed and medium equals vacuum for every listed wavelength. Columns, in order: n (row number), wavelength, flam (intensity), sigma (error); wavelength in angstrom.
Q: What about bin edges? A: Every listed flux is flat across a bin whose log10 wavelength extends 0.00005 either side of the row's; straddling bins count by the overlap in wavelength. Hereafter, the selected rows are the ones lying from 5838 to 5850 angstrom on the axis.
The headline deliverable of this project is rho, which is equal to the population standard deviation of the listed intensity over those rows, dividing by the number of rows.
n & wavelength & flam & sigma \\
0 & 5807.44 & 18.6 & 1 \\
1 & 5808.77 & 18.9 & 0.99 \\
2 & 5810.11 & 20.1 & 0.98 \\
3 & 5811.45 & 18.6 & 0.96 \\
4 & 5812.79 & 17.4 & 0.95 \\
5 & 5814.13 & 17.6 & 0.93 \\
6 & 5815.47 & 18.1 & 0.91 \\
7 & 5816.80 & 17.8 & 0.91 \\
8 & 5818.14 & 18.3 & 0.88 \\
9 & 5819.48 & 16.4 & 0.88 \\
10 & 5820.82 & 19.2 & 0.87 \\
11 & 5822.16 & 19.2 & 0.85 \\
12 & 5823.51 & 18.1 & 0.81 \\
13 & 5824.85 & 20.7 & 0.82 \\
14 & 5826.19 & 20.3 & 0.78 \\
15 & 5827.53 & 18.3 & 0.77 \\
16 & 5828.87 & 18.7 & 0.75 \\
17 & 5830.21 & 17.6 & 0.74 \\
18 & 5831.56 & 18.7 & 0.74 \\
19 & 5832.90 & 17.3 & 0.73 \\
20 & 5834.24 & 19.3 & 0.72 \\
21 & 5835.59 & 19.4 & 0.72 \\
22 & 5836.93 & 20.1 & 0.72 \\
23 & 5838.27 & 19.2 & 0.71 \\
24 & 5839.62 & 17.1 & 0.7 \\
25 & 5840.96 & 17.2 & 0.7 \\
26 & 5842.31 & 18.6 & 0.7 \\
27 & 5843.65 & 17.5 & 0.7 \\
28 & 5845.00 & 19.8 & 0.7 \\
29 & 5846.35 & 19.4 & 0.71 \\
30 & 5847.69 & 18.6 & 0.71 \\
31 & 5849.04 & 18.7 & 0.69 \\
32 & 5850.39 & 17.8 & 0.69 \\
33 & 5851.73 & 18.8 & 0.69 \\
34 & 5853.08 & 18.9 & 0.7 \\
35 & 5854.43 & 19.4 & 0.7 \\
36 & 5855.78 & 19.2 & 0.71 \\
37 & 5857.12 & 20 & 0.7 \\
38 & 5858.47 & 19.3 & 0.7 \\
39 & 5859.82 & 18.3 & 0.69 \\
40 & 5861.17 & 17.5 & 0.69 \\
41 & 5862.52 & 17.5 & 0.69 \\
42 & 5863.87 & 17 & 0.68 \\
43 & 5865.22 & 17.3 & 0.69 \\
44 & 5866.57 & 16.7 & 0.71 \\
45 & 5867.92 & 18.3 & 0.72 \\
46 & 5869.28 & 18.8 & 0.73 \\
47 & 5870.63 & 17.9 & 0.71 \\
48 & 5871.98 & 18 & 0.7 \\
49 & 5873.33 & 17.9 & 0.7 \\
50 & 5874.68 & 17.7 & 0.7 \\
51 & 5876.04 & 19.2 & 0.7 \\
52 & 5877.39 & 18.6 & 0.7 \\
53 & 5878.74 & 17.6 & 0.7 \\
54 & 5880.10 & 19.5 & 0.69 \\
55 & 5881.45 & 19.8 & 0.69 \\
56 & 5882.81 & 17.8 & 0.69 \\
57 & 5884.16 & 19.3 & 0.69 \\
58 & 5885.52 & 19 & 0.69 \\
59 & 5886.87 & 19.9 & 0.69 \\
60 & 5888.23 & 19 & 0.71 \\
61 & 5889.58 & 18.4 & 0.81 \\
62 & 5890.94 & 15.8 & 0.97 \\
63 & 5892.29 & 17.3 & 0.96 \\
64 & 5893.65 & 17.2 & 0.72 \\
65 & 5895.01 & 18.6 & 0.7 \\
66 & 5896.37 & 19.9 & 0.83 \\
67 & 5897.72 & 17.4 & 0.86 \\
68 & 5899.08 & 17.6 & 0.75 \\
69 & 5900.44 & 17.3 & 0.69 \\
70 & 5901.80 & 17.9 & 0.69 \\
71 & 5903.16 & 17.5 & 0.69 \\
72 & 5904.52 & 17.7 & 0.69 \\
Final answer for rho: 0.92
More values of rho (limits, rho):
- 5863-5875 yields 0.61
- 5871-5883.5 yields 0.80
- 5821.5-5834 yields 1.08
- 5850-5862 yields 0.76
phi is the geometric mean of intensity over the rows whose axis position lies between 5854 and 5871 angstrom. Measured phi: 18.2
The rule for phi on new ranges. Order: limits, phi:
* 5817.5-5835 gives 18.6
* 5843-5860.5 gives 18.9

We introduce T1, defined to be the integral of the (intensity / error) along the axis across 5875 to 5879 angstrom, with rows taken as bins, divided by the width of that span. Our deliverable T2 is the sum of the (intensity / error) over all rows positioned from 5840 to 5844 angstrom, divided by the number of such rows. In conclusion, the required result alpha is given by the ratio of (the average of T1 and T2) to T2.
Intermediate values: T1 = 26.4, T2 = 25.4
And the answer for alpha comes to 1.020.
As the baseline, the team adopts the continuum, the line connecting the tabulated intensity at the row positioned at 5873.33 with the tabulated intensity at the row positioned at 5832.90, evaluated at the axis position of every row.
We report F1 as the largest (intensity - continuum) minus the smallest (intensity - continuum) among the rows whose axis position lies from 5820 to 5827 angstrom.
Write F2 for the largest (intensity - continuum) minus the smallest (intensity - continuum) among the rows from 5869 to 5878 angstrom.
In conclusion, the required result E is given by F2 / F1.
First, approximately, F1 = 2.6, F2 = 1.5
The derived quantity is 0.6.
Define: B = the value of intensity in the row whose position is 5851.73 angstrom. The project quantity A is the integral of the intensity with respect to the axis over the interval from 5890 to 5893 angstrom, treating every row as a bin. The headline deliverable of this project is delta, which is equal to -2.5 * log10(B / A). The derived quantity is 1.07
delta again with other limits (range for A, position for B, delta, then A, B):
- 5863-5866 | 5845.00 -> 1.04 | 51.5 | 19.8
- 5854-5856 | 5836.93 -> 0.71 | 38.6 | 20.1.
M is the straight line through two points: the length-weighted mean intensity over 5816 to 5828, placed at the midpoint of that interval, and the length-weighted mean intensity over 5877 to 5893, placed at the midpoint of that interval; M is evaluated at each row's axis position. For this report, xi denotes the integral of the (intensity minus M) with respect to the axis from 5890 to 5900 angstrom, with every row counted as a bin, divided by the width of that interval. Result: -0.8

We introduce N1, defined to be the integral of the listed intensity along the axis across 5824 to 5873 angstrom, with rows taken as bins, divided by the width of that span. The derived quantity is 18.5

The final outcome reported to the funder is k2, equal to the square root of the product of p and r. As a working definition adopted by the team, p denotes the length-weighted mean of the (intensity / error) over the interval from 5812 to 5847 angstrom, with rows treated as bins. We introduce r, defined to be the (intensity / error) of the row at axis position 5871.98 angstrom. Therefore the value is 24.8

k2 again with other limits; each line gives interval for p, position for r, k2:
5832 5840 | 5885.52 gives 26.9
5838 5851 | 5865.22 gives 25.6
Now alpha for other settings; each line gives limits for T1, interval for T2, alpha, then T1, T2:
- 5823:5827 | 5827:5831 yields 1.010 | 24.6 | 24.2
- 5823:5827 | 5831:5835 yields 0.987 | 24.6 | 25.3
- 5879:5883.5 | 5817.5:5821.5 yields 1.167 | 27.3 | 20.5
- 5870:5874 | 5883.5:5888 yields 0.954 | 25.5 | 28.1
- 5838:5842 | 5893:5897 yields 1.009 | 25.3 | 24.8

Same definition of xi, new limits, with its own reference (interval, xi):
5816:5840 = 0.0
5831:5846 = -0.1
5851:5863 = 0.2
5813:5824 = -0.7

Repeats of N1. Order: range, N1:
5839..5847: 18.3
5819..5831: 18.7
